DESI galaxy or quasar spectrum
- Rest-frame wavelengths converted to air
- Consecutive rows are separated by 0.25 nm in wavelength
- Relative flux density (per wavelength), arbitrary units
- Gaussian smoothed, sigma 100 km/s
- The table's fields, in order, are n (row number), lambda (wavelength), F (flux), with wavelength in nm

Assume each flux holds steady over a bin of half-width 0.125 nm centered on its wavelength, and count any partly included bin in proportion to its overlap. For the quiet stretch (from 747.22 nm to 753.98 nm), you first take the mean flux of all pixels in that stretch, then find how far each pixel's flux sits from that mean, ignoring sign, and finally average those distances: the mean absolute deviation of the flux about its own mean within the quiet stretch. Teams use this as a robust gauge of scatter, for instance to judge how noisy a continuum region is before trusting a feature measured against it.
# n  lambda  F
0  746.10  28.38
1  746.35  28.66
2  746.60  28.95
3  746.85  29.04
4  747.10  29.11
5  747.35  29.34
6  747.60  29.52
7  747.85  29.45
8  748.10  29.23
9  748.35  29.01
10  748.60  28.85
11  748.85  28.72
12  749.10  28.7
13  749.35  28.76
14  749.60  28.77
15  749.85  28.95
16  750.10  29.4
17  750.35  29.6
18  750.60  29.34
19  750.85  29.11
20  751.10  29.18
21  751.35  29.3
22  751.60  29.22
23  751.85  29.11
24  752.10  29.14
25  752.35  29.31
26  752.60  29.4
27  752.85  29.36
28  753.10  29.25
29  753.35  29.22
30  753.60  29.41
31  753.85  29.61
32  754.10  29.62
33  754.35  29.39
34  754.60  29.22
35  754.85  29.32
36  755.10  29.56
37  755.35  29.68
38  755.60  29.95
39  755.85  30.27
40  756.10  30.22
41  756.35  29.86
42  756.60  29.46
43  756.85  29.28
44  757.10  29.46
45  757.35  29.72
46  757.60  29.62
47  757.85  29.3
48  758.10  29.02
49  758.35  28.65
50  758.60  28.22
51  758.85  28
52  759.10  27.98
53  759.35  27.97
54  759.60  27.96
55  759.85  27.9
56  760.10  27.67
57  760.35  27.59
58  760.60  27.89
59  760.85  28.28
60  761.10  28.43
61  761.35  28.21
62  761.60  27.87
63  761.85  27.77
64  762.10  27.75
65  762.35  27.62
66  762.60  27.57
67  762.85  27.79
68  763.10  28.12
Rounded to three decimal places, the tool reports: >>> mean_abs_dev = 0.211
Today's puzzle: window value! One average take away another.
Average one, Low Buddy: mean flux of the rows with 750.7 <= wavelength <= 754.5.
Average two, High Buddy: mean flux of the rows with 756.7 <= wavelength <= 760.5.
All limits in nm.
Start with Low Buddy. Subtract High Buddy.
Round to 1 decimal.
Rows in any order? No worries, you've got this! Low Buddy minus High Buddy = 0.8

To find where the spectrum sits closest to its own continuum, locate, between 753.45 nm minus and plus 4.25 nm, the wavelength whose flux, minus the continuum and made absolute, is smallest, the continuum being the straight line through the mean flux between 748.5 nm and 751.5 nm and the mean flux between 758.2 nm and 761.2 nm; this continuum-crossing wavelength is 749.85 nm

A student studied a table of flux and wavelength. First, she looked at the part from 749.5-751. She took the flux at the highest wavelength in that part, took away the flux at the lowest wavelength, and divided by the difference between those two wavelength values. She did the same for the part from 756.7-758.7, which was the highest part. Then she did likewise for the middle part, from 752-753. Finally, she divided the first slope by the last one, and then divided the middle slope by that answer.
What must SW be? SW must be -0.65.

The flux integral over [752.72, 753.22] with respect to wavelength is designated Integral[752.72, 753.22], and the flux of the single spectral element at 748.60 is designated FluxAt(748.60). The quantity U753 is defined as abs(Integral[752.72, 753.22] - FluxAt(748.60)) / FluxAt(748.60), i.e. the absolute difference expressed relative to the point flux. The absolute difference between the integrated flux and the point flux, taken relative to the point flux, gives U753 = 0.492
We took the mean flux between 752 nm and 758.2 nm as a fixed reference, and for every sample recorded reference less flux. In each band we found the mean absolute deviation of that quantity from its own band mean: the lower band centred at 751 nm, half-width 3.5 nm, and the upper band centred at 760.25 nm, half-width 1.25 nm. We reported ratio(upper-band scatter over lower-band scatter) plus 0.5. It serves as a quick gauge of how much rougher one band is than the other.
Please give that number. 1.4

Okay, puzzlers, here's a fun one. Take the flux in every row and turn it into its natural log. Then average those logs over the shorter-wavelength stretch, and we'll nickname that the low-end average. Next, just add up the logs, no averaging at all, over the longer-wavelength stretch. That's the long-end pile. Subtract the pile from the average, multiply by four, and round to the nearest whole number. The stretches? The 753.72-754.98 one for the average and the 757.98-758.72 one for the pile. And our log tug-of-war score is -27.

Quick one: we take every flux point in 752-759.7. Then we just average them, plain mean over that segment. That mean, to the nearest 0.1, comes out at 29.2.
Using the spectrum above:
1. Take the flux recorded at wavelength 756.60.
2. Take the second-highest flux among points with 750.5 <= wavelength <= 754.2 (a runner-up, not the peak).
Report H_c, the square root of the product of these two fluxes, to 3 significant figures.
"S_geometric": 29.5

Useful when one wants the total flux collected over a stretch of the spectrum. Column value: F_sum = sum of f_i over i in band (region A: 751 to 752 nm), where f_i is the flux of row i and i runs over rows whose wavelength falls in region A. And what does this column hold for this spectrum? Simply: 117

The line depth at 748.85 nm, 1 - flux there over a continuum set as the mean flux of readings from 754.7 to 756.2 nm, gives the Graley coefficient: 0.037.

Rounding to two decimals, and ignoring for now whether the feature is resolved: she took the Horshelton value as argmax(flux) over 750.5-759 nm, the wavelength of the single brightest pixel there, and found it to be 755.85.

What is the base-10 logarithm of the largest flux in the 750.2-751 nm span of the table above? 1.47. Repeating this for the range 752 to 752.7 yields 1.47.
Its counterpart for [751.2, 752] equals 1.47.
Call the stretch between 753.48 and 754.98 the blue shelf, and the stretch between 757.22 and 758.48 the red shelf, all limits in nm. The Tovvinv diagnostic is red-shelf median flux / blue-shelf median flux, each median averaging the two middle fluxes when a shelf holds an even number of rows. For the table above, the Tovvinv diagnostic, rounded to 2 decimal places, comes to 1.00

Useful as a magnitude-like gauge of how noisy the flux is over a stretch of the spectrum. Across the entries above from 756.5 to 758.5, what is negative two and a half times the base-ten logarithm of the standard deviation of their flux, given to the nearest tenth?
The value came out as 1.2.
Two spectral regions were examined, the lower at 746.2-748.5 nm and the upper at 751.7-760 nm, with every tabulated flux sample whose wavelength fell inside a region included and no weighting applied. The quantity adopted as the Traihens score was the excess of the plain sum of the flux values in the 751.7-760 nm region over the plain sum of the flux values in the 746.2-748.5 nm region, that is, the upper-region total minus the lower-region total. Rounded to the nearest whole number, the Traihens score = 701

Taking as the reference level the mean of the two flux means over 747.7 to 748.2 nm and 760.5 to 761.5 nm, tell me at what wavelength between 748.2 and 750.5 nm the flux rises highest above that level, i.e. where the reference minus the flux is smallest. 750.35 nm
